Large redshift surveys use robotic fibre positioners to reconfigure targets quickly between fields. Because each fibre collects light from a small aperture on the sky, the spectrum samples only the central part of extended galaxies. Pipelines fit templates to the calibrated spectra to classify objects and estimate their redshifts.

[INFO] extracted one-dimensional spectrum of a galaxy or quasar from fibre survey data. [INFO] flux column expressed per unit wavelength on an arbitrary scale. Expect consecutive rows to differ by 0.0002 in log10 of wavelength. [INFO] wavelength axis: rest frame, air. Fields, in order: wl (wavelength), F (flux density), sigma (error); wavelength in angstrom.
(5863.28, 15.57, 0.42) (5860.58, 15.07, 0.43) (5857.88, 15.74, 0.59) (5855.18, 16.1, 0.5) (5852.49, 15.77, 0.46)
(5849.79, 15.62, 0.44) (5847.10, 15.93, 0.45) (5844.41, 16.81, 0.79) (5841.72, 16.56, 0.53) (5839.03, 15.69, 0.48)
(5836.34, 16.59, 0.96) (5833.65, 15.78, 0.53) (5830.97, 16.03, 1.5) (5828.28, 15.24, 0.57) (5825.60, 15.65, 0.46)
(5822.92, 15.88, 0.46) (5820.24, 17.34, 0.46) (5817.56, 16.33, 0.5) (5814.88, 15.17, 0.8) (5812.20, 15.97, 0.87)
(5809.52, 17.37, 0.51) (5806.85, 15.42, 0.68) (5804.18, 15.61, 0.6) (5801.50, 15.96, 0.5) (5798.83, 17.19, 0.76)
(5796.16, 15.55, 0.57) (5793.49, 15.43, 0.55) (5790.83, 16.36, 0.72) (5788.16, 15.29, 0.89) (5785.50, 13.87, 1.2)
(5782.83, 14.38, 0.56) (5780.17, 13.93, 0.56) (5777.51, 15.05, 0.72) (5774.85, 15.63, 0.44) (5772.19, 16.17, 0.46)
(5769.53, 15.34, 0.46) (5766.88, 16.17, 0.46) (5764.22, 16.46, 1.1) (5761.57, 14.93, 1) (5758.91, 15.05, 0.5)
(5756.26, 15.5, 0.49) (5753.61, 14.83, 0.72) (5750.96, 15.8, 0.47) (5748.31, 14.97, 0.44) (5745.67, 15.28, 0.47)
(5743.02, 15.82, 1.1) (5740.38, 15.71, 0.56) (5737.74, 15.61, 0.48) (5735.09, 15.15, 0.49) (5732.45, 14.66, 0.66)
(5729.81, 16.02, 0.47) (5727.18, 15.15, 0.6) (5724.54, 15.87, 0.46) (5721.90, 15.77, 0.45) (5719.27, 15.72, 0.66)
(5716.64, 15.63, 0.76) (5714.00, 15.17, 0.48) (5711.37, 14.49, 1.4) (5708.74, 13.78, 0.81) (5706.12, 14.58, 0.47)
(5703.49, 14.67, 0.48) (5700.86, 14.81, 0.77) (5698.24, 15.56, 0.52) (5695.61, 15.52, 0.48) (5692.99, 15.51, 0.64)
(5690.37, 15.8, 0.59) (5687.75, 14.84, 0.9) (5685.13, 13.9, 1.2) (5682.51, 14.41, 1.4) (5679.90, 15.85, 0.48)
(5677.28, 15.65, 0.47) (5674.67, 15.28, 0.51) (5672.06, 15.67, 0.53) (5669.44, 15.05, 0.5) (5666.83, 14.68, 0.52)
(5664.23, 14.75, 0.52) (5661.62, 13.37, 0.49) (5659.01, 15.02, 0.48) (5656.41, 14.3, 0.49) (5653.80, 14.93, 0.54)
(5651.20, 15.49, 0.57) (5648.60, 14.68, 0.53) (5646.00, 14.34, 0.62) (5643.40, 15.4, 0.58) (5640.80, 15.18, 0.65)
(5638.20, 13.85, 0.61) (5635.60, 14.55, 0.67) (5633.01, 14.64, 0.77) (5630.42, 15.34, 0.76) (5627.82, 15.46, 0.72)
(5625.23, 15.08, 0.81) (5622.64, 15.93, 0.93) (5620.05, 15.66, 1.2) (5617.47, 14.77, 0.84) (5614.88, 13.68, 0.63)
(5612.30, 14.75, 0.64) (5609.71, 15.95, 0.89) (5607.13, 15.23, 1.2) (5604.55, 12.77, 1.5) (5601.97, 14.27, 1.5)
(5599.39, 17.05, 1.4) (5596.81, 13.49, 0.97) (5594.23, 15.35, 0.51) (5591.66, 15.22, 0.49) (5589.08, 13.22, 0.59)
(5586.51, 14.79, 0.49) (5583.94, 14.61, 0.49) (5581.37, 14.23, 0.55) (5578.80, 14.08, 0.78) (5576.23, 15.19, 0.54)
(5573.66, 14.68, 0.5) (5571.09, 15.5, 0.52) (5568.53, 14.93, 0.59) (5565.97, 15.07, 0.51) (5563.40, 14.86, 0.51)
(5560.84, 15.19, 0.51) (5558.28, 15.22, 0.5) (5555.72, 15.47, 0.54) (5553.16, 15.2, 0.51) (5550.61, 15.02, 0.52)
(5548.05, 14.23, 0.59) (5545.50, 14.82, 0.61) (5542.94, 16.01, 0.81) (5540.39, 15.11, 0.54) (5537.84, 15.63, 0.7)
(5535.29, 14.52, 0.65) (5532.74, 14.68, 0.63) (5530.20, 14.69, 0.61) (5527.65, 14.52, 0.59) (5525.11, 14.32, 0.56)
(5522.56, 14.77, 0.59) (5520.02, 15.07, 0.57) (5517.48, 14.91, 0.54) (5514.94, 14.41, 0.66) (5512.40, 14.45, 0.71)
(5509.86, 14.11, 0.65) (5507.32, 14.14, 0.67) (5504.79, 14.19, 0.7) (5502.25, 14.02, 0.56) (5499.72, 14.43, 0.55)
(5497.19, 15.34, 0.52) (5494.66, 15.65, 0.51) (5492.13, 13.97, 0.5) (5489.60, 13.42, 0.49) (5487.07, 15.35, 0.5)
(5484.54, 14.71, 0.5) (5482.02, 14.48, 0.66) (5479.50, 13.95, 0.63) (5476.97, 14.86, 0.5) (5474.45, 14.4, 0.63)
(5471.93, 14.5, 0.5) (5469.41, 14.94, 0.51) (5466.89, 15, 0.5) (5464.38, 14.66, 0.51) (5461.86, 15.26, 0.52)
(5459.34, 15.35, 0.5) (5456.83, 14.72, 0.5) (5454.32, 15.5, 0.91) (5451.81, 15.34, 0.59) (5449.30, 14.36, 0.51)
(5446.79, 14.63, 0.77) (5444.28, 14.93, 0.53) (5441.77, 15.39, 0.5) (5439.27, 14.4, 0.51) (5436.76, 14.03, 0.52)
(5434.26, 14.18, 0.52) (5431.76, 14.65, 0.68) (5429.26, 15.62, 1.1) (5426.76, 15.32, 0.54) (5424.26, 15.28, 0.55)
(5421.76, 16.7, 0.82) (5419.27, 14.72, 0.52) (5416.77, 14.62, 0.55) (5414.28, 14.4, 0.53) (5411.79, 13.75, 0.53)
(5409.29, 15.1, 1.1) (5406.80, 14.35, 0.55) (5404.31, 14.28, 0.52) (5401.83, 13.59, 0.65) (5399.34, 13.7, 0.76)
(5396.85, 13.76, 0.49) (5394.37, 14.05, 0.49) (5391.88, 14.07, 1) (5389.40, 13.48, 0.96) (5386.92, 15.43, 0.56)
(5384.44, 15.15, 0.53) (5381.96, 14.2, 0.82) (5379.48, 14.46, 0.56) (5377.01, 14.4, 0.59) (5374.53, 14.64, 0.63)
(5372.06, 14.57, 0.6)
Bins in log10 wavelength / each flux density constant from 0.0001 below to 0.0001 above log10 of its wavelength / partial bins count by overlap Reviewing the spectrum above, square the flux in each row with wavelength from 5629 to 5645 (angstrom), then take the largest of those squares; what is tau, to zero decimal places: 237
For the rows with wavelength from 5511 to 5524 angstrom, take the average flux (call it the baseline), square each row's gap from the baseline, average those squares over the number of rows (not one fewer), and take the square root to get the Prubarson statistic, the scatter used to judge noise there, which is 0.3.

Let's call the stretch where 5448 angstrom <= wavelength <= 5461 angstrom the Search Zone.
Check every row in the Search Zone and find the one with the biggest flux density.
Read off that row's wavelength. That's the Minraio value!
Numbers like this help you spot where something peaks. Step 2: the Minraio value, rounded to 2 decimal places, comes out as 5454.32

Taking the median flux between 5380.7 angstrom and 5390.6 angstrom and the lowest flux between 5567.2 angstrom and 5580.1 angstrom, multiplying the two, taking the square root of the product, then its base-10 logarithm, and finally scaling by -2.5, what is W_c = -2.89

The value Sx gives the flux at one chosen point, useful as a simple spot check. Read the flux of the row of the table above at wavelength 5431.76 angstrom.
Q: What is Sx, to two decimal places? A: 14.65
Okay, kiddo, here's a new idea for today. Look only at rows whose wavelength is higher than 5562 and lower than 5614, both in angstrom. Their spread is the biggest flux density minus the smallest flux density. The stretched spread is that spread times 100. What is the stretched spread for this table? 428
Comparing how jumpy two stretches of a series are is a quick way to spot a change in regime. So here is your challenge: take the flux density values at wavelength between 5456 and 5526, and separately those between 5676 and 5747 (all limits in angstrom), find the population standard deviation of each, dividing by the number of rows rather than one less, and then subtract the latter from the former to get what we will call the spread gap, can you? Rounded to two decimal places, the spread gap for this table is -0.10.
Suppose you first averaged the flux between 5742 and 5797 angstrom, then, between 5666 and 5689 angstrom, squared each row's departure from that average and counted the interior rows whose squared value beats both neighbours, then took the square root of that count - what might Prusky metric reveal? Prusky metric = 1.4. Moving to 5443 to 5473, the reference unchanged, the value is 1.7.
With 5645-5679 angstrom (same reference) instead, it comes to 2.0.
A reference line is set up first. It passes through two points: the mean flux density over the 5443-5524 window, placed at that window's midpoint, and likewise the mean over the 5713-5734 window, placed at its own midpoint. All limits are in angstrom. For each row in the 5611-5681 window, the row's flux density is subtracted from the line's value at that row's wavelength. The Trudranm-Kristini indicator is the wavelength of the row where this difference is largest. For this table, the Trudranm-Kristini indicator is 5661.62 angstrom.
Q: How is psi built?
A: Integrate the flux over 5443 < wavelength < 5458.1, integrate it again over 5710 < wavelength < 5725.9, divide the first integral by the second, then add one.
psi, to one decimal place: 1.9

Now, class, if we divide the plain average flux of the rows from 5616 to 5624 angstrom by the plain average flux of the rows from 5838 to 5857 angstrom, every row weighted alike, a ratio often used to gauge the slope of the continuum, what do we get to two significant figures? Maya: 0.96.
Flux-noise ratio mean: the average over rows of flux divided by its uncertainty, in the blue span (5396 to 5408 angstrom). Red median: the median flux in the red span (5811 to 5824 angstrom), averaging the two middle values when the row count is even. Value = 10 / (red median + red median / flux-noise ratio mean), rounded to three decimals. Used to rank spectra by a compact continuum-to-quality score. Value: 0.601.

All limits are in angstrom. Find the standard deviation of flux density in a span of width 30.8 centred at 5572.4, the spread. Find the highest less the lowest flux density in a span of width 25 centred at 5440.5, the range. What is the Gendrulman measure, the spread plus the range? 2.0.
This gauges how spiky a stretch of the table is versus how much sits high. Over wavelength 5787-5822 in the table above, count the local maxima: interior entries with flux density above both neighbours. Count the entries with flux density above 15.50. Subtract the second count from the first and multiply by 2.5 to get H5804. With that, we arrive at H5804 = -15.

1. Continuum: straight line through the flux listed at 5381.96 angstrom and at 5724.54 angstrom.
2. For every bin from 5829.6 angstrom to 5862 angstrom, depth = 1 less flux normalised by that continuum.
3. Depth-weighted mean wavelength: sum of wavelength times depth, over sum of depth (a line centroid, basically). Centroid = 5850.7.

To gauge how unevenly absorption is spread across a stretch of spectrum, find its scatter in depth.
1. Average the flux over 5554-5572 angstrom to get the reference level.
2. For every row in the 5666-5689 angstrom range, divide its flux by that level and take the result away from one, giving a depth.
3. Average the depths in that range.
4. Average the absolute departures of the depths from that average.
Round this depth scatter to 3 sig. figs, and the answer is 0.0339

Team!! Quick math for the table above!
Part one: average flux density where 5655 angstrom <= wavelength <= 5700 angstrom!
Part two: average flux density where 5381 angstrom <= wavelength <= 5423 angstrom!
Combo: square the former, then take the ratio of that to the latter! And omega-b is 15.6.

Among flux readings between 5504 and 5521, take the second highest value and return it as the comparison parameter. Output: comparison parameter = 14.91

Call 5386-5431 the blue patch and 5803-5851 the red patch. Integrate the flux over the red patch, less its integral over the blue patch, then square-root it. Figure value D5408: 11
